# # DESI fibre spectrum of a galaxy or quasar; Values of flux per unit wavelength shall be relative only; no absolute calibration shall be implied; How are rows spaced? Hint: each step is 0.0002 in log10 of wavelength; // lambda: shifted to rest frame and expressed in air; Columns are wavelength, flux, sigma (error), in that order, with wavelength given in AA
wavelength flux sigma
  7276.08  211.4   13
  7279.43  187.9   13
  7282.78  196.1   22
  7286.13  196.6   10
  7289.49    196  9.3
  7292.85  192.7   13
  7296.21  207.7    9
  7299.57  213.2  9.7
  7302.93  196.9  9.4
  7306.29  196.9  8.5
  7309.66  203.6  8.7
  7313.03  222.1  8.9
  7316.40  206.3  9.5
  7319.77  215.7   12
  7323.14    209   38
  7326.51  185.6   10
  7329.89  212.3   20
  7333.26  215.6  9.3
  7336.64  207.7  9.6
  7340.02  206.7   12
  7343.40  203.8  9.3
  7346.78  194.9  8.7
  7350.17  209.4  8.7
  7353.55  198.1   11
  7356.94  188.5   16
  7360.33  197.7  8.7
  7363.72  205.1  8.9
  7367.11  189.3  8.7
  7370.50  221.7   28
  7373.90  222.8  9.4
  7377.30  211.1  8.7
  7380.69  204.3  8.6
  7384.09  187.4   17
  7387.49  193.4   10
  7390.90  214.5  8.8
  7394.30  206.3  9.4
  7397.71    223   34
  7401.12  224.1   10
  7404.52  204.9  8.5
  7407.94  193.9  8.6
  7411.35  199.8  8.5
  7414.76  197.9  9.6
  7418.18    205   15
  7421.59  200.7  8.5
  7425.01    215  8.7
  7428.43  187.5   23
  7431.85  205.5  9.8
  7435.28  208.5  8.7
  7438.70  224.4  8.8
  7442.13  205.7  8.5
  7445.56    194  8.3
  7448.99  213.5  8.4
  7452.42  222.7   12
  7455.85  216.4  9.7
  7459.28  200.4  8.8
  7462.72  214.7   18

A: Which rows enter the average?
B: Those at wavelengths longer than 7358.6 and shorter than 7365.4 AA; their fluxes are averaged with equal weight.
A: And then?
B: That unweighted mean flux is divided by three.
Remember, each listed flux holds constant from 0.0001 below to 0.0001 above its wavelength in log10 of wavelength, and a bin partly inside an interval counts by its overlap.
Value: 67.1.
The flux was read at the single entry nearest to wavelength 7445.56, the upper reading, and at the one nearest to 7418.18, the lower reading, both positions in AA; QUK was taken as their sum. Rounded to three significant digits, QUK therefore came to 399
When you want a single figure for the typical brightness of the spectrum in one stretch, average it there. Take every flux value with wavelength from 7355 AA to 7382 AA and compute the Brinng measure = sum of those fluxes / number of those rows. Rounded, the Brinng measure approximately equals 205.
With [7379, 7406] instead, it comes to 207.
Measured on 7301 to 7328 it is 205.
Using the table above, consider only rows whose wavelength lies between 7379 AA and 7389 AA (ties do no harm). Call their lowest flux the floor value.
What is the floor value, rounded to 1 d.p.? 187.4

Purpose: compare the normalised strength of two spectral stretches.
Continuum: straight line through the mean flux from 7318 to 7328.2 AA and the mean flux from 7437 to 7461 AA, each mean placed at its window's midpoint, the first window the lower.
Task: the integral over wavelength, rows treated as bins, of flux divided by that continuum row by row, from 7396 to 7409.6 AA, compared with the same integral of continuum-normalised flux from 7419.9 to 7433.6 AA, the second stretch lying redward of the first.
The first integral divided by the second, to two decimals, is 1.05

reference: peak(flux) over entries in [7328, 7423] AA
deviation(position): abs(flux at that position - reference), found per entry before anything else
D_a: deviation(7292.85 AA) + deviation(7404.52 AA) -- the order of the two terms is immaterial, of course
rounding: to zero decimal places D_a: 51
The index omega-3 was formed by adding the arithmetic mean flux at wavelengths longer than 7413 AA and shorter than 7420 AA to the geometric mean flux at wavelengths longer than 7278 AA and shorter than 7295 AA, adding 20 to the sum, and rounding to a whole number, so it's 415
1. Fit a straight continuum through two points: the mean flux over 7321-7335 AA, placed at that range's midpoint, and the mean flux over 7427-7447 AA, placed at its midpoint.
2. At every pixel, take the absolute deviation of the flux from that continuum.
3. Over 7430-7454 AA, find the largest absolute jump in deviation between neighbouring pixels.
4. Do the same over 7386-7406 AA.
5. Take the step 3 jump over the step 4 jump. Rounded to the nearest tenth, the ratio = 1.0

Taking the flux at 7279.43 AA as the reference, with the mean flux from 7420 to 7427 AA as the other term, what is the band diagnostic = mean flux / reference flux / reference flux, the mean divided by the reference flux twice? 0.0059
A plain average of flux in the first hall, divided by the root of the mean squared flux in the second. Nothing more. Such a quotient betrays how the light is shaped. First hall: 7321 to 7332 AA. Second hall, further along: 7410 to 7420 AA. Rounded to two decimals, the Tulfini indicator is 1.01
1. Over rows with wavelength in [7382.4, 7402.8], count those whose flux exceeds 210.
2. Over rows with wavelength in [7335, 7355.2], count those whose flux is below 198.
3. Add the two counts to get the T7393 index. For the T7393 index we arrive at 4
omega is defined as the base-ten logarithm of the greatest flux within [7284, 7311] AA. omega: 2.33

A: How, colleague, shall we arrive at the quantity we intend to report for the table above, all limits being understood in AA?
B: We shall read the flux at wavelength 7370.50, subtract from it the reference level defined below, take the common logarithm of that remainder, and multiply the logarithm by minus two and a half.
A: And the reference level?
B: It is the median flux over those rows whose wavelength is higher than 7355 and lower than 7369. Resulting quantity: -3.6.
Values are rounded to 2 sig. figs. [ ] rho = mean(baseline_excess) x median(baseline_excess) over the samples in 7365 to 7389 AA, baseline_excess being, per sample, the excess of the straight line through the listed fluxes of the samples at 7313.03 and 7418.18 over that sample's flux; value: 50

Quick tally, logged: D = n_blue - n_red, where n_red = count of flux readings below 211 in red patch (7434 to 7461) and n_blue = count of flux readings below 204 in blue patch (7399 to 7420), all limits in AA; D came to -1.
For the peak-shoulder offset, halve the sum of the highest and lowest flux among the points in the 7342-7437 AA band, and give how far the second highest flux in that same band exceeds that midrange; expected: 17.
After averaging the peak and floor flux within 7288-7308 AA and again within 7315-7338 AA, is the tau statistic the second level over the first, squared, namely 0.98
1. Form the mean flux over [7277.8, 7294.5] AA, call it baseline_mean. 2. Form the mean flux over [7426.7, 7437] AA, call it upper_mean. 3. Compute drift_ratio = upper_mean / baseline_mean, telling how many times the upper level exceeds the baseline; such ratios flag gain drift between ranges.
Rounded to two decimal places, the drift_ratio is 1.03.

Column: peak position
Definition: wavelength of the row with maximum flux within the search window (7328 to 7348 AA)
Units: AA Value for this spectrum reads 7333.26 AA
